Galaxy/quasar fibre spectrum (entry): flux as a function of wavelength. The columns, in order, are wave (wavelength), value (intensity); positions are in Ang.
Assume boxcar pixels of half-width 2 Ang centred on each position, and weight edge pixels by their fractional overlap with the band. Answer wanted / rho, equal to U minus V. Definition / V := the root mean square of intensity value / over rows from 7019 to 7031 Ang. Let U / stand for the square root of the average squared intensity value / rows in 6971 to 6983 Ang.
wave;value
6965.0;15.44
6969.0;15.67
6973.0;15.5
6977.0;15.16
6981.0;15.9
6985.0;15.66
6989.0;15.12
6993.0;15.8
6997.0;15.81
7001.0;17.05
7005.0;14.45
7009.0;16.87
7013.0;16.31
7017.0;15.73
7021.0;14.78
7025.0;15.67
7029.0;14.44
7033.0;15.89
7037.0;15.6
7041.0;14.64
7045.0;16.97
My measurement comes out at 0.55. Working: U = 15.5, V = 15.0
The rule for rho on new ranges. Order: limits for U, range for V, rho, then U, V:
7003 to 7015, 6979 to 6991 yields 0.35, 15.9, 15.6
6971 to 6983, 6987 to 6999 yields -0.06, 15.5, 15.6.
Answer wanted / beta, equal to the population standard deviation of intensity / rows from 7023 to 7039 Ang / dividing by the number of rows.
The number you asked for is 0.6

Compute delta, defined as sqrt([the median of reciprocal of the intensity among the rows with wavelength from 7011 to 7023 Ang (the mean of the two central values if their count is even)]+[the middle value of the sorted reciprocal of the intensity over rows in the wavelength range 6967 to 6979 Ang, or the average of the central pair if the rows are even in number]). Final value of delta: 0.358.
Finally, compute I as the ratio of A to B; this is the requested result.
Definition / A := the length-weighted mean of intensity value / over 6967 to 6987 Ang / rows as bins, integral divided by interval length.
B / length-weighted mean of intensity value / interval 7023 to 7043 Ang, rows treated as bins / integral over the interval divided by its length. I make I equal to 1.02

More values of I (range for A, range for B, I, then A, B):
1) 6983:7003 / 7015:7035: 1.04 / 15.9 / 15.3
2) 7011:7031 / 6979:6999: 0.98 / 15.4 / 15.7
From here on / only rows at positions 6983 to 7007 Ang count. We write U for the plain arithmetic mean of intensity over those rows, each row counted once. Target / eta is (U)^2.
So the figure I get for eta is 245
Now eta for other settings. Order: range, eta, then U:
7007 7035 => 246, 15.7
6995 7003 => 270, 16.4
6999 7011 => 260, 16.1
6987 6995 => 239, 15.5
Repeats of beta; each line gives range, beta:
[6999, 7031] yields 1.0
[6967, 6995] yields 0.3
